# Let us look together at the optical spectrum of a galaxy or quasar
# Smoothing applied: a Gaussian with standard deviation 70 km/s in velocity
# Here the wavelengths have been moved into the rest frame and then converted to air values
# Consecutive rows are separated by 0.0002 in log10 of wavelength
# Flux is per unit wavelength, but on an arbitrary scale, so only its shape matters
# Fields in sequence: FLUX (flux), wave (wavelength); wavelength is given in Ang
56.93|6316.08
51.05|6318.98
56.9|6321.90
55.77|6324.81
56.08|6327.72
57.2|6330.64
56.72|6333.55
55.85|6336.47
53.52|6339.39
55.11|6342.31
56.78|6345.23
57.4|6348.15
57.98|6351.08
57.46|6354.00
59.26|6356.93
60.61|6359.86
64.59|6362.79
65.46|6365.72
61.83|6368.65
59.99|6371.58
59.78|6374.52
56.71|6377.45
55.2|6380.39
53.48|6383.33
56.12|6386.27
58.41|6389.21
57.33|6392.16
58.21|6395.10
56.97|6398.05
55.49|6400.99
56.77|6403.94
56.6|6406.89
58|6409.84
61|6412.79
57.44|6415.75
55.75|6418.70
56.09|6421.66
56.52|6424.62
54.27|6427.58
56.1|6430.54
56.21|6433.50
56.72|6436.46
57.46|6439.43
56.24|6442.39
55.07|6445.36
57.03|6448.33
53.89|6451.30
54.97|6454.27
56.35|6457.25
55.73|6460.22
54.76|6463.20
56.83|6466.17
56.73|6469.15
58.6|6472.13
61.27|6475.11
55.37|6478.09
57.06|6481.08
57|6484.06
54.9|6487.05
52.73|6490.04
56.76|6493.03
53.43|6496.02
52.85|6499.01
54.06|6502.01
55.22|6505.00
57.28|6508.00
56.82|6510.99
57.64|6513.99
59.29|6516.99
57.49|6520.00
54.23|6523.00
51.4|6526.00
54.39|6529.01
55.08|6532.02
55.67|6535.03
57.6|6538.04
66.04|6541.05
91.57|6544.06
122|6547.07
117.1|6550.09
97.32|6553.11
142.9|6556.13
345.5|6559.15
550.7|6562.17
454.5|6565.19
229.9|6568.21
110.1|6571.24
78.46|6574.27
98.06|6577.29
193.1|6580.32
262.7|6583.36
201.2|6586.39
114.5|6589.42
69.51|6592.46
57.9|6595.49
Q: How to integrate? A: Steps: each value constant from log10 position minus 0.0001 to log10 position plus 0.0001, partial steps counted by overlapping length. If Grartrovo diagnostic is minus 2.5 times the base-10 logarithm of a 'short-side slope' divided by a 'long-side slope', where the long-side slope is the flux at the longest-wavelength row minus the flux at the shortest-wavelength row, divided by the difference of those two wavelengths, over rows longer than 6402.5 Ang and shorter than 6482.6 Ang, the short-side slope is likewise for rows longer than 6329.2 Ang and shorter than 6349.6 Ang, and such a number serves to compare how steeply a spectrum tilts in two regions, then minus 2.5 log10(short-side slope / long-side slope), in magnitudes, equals -1.2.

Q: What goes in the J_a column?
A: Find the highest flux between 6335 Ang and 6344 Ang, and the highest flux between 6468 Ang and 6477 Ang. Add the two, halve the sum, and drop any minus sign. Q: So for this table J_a 59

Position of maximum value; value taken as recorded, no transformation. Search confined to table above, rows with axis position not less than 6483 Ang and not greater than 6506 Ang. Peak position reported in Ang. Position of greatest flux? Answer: 6484.06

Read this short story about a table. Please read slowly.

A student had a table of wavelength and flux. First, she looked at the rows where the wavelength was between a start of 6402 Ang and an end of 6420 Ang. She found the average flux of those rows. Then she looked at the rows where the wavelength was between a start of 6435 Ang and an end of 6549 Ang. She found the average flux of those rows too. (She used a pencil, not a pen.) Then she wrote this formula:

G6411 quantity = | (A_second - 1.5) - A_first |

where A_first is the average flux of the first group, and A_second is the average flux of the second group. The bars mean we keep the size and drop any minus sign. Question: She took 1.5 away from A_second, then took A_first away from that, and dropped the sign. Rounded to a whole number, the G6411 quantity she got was 0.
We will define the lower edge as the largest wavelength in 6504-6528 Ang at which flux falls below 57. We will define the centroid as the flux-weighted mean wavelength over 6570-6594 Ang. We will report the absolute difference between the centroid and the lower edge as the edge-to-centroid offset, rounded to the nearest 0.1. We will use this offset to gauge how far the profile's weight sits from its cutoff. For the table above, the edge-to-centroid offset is 56.2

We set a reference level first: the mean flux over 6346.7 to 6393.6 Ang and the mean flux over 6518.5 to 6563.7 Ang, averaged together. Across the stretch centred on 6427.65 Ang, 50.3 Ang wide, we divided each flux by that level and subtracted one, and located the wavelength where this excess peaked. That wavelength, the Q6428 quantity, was 6412.79 Ang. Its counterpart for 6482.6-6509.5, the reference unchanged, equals 6508.00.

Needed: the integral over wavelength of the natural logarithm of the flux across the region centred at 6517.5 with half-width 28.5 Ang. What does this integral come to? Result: 231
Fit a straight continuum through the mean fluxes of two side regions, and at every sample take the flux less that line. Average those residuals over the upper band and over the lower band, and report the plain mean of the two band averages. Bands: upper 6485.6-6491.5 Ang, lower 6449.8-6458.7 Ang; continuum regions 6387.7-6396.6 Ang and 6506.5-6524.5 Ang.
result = -3.0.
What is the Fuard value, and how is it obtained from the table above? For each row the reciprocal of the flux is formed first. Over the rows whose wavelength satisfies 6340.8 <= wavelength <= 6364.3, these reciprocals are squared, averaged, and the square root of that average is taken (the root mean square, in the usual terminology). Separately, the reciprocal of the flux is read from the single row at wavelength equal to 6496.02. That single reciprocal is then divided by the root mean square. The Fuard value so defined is 1.09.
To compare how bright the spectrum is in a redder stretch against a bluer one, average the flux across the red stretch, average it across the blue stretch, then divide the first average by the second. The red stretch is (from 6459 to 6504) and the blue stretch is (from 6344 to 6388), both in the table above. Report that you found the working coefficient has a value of 0.95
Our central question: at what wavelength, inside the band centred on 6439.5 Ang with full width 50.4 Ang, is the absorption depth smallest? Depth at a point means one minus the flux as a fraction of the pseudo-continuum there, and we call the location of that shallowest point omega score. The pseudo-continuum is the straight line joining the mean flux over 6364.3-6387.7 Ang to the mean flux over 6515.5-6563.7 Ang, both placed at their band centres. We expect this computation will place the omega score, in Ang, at 6415.75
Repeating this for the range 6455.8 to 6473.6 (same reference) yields 6457.25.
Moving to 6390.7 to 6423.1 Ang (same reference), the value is 6392.16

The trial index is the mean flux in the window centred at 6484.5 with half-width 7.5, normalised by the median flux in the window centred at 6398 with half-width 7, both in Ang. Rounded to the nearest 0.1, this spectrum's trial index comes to 1.0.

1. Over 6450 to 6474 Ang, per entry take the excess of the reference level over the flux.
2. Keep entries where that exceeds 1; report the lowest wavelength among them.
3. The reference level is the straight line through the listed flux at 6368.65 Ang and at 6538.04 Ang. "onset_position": 6451.30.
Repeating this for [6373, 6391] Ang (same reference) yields 6374.52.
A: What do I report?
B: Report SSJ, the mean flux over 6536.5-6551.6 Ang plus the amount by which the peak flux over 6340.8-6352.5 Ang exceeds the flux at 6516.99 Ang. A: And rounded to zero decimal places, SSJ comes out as 90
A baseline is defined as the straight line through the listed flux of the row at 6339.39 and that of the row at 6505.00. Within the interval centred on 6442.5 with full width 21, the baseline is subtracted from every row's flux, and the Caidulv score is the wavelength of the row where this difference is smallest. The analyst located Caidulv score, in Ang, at 6451.30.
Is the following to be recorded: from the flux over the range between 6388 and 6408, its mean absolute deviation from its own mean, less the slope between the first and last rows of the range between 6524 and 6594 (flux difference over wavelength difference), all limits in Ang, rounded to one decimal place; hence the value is 0.5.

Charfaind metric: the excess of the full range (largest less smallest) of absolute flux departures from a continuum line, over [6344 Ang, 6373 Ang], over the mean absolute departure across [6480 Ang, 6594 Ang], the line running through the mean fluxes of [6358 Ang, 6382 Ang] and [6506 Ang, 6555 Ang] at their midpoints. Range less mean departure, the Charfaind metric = -57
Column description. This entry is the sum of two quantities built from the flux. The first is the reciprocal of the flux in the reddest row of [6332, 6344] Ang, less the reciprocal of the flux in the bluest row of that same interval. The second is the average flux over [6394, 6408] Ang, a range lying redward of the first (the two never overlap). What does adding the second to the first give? 57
